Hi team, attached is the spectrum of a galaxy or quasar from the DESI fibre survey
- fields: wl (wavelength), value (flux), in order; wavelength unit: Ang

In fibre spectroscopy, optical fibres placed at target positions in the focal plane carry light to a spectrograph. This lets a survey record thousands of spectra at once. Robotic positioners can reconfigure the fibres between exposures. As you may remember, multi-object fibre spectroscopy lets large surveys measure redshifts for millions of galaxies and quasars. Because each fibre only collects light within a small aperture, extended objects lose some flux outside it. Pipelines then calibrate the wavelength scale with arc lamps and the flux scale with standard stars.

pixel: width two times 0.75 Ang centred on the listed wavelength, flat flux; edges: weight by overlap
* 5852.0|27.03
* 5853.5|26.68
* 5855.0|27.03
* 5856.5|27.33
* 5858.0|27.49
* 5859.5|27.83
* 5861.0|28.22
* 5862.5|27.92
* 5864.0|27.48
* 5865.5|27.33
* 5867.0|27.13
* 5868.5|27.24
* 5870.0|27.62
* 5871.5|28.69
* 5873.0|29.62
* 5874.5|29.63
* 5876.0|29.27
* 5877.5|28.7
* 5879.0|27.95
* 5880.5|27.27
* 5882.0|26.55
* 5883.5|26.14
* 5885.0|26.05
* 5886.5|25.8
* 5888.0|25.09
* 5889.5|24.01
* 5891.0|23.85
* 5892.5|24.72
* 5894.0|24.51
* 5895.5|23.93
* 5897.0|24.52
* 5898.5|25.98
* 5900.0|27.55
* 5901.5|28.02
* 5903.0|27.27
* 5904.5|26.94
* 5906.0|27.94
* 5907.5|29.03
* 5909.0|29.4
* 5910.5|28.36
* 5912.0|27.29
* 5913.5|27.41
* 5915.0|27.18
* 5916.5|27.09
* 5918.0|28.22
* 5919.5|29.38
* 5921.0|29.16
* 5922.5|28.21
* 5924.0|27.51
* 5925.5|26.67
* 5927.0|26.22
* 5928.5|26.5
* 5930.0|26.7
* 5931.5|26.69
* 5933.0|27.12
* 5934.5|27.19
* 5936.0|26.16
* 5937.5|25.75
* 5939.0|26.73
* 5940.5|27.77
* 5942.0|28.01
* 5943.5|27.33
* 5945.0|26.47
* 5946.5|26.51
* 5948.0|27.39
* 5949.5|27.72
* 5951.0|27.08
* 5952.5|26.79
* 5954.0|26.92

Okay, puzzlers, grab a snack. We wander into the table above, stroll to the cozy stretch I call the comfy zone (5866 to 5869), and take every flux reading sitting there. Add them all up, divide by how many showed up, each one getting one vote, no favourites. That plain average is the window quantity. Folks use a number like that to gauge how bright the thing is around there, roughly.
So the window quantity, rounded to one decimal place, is 27.2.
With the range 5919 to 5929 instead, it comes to 27.7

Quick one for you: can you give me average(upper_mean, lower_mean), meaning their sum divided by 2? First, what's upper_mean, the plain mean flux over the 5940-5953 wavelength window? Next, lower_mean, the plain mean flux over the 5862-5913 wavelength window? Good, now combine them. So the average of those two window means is 27.1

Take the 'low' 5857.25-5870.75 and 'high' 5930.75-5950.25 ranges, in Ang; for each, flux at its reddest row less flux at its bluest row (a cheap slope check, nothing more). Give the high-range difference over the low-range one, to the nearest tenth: 7.9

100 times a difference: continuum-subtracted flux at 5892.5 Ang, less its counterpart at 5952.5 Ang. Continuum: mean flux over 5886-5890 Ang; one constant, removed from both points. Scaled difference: -207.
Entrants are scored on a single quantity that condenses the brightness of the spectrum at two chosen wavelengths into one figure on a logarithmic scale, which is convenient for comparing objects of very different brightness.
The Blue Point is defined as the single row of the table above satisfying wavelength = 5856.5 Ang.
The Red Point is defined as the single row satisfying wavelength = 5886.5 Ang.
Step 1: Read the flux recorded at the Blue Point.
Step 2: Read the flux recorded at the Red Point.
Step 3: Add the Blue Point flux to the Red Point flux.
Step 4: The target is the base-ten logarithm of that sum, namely 1.725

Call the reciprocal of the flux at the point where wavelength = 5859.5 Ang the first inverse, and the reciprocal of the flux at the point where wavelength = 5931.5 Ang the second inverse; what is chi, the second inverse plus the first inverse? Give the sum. 0.0734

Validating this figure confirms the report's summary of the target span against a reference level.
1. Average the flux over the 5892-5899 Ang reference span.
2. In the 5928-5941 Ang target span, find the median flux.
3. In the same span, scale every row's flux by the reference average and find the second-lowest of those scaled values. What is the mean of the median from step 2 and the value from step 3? 13.9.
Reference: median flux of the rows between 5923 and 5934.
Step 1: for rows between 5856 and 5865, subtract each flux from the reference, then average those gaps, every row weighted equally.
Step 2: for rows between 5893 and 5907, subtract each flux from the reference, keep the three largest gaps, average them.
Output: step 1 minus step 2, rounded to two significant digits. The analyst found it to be -3.4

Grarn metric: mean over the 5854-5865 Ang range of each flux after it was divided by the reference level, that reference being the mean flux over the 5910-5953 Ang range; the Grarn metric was 1.01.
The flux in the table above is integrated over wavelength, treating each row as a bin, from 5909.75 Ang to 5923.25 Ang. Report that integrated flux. 378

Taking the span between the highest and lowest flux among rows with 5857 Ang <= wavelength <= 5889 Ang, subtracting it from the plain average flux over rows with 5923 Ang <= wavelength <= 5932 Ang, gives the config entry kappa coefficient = 22.2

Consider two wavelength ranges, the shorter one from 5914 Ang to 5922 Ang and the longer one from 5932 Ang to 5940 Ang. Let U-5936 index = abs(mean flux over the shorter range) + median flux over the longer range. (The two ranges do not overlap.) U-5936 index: 54.9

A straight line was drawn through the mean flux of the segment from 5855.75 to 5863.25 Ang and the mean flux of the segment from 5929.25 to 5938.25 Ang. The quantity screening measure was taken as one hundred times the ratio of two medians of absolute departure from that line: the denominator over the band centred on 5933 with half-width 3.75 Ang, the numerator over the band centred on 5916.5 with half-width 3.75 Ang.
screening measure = 121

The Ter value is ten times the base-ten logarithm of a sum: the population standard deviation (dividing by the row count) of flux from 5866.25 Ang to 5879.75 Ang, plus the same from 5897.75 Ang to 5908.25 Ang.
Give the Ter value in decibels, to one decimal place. 2.6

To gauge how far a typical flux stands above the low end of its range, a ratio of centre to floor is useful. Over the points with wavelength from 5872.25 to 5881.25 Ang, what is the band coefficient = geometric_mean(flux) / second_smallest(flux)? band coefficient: 1.03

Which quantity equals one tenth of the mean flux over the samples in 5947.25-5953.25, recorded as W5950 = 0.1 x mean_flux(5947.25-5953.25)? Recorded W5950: 2.72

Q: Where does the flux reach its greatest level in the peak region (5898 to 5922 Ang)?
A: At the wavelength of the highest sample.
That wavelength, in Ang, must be 5909.0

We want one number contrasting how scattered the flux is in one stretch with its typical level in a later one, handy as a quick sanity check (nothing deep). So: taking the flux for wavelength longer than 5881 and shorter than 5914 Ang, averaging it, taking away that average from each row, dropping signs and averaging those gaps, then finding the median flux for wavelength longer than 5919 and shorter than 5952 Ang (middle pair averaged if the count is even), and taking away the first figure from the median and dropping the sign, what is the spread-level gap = 25.7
